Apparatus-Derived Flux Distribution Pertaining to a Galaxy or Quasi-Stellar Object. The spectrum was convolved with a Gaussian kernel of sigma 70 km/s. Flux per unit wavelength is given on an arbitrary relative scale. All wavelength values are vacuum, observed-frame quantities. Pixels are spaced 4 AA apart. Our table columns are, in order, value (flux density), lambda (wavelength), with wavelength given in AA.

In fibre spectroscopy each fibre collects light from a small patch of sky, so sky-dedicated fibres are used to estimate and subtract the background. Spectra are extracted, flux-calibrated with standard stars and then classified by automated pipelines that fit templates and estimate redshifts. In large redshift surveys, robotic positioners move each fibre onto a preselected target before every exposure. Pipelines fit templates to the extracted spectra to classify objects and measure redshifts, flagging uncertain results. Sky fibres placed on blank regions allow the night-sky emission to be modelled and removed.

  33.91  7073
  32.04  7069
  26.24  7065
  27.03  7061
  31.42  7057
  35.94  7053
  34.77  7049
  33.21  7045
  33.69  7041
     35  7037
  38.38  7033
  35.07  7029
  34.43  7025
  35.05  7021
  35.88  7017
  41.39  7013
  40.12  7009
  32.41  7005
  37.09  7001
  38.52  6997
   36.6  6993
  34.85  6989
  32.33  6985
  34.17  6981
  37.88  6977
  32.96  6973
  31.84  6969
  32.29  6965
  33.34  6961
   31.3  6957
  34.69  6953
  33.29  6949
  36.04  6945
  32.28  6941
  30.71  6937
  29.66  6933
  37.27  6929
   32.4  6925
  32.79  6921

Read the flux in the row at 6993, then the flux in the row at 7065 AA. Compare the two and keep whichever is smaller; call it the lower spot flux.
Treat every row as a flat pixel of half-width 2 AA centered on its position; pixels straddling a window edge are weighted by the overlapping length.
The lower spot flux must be 26.2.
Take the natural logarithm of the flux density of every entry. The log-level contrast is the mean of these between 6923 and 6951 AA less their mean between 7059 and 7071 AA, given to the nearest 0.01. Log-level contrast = 0.15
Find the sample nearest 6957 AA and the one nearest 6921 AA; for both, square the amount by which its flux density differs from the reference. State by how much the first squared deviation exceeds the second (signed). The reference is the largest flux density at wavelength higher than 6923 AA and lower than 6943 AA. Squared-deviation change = 16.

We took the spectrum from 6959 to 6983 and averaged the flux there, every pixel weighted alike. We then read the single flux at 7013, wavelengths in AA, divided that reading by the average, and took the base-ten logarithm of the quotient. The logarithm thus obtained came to 0.089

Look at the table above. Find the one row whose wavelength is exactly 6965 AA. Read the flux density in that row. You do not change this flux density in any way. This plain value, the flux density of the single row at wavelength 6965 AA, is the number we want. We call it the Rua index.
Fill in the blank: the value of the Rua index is 32.29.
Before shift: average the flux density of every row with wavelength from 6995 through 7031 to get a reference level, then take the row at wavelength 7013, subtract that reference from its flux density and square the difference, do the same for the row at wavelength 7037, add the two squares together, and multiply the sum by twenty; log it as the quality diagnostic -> 502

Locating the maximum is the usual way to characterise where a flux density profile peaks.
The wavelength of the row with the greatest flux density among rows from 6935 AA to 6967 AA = 6945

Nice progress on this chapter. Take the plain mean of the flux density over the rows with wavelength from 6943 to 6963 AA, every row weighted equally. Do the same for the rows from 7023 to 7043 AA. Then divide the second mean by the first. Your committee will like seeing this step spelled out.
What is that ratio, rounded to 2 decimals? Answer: 1.05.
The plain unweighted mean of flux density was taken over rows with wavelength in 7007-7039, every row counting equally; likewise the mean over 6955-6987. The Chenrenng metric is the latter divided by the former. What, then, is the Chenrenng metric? 0.90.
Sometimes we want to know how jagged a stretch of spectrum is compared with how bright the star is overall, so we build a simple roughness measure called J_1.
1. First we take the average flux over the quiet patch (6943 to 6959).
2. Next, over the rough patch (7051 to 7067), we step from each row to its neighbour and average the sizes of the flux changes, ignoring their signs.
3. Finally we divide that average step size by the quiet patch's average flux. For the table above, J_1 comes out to 0.10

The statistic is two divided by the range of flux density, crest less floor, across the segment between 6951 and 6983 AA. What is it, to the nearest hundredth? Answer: 0.30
